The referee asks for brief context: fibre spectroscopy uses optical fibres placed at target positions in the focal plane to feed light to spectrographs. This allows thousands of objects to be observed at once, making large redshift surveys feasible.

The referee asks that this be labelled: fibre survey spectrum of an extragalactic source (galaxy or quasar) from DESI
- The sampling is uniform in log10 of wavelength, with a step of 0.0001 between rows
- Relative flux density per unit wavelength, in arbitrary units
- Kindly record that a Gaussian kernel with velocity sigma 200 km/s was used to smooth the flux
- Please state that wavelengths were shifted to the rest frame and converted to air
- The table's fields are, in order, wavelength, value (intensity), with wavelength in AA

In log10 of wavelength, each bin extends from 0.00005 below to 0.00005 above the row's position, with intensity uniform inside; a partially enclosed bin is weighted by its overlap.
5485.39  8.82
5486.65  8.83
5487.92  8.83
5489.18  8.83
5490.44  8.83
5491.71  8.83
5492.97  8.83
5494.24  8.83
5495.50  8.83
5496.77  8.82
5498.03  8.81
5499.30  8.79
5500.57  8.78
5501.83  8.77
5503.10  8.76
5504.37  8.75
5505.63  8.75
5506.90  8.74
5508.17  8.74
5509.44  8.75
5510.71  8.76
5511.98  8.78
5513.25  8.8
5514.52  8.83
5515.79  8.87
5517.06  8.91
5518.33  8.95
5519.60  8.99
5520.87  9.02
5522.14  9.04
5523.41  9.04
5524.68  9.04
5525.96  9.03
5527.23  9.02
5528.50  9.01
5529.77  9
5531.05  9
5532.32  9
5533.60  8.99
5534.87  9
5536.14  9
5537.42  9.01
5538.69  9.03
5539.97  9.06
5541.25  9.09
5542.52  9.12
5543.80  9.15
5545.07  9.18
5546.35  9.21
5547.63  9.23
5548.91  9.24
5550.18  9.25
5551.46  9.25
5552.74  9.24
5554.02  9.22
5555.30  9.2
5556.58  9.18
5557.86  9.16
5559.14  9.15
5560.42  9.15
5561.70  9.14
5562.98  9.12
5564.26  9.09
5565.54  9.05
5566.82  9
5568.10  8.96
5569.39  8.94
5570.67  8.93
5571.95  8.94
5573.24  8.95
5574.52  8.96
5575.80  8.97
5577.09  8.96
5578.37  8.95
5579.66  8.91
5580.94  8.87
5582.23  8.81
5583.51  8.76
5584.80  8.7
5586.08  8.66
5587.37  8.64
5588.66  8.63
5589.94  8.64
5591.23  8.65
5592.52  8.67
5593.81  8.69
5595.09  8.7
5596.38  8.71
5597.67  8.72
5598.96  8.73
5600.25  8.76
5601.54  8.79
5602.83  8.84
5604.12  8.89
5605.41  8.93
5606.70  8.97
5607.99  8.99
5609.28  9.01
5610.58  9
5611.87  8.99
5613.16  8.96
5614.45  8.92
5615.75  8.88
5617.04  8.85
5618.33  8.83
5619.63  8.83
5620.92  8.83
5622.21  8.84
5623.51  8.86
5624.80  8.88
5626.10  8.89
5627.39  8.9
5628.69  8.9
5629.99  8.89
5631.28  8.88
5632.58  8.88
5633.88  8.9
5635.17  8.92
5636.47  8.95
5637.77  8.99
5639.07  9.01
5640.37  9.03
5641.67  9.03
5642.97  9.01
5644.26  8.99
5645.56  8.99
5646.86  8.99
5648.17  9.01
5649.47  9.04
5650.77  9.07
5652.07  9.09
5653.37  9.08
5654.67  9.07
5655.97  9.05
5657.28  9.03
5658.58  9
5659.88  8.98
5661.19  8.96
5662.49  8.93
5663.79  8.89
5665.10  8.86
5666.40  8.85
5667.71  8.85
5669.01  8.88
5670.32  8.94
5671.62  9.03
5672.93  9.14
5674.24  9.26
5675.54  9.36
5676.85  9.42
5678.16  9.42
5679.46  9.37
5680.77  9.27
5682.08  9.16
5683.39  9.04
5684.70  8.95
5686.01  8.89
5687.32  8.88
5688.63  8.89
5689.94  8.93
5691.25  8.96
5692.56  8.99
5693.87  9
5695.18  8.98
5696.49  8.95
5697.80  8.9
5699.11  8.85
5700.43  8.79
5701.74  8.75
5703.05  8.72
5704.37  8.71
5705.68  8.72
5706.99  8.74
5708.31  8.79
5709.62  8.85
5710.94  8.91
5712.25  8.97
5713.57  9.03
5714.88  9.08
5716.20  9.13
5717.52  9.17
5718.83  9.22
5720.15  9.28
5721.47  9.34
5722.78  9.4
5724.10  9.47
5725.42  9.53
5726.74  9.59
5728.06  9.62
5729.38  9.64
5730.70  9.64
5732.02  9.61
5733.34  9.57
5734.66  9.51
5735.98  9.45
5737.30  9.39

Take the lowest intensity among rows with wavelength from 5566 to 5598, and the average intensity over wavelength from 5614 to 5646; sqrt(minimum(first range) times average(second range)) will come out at 8.77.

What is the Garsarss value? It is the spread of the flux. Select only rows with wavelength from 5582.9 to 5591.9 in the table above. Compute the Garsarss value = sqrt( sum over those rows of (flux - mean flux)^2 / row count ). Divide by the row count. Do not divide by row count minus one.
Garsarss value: 0.043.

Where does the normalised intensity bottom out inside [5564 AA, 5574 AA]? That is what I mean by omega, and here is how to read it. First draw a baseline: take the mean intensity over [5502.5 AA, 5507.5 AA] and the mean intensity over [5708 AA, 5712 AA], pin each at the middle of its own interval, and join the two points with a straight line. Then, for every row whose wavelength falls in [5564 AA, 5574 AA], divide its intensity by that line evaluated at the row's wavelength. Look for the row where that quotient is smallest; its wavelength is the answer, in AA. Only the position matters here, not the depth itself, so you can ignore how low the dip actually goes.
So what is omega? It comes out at 5570.67 AA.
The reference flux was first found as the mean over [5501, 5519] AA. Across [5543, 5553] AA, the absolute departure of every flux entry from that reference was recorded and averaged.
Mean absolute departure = 0.42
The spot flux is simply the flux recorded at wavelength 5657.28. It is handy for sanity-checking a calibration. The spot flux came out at 9.03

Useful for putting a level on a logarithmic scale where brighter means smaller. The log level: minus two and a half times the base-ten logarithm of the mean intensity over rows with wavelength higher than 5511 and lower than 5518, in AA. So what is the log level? -2.37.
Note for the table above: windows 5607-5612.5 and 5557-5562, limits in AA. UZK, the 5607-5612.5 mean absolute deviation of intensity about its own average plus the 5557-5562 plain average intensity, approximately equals 9.16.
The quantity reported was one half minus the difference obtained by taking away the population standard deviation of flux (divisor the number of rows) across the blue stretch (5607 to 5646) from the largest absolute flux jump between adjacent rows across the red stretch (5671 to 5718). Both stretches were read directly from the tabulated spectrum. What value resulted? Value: 0.45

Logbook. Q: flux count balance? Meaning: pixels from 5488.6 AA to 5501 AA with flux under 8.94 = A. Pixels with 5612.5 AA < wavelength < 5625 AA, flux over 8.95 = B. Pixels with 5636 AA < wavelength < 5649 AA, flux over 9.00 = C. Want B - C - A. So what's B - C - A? -14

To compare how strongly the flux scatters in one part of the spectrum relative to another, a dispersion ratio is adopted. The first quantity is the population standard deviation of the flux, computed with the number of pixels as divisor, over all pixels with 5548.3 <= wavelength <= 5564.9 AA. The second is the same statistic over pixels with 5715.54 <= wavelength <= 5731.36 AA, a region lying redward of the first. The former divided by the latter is 0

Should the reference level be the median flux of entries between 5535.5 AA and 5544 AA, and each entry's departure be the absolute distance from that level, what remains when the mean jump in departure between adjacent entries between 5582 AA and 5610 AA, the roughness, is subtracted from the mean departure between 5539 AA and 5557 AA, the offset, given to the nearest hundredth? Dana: 0.10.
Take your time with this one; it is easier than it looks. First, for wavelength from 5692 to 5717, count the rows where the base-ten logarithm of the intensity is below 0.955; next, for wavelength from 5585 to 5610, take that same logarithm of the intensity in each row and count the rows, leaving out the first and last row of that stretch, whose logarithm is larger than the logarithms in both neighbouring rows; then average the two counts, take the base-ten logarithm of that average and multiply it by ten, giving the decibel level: 9.0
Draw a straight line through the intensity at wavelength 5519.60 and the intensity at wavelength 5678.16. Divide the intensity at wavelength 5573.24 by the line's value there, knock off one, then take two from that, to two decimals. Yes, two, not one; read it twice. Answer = -2.02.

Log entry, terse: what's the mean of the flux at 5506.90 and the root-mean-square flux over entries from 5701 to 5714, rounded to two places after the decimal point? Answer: 8.78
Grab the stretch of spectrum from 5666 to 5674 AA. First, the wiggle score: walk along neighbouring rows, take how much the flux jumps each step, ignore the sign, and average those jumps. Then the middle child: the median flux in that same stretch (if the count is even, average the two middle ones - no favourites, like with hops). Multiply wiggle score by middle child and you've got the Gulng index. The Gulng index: 0.52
